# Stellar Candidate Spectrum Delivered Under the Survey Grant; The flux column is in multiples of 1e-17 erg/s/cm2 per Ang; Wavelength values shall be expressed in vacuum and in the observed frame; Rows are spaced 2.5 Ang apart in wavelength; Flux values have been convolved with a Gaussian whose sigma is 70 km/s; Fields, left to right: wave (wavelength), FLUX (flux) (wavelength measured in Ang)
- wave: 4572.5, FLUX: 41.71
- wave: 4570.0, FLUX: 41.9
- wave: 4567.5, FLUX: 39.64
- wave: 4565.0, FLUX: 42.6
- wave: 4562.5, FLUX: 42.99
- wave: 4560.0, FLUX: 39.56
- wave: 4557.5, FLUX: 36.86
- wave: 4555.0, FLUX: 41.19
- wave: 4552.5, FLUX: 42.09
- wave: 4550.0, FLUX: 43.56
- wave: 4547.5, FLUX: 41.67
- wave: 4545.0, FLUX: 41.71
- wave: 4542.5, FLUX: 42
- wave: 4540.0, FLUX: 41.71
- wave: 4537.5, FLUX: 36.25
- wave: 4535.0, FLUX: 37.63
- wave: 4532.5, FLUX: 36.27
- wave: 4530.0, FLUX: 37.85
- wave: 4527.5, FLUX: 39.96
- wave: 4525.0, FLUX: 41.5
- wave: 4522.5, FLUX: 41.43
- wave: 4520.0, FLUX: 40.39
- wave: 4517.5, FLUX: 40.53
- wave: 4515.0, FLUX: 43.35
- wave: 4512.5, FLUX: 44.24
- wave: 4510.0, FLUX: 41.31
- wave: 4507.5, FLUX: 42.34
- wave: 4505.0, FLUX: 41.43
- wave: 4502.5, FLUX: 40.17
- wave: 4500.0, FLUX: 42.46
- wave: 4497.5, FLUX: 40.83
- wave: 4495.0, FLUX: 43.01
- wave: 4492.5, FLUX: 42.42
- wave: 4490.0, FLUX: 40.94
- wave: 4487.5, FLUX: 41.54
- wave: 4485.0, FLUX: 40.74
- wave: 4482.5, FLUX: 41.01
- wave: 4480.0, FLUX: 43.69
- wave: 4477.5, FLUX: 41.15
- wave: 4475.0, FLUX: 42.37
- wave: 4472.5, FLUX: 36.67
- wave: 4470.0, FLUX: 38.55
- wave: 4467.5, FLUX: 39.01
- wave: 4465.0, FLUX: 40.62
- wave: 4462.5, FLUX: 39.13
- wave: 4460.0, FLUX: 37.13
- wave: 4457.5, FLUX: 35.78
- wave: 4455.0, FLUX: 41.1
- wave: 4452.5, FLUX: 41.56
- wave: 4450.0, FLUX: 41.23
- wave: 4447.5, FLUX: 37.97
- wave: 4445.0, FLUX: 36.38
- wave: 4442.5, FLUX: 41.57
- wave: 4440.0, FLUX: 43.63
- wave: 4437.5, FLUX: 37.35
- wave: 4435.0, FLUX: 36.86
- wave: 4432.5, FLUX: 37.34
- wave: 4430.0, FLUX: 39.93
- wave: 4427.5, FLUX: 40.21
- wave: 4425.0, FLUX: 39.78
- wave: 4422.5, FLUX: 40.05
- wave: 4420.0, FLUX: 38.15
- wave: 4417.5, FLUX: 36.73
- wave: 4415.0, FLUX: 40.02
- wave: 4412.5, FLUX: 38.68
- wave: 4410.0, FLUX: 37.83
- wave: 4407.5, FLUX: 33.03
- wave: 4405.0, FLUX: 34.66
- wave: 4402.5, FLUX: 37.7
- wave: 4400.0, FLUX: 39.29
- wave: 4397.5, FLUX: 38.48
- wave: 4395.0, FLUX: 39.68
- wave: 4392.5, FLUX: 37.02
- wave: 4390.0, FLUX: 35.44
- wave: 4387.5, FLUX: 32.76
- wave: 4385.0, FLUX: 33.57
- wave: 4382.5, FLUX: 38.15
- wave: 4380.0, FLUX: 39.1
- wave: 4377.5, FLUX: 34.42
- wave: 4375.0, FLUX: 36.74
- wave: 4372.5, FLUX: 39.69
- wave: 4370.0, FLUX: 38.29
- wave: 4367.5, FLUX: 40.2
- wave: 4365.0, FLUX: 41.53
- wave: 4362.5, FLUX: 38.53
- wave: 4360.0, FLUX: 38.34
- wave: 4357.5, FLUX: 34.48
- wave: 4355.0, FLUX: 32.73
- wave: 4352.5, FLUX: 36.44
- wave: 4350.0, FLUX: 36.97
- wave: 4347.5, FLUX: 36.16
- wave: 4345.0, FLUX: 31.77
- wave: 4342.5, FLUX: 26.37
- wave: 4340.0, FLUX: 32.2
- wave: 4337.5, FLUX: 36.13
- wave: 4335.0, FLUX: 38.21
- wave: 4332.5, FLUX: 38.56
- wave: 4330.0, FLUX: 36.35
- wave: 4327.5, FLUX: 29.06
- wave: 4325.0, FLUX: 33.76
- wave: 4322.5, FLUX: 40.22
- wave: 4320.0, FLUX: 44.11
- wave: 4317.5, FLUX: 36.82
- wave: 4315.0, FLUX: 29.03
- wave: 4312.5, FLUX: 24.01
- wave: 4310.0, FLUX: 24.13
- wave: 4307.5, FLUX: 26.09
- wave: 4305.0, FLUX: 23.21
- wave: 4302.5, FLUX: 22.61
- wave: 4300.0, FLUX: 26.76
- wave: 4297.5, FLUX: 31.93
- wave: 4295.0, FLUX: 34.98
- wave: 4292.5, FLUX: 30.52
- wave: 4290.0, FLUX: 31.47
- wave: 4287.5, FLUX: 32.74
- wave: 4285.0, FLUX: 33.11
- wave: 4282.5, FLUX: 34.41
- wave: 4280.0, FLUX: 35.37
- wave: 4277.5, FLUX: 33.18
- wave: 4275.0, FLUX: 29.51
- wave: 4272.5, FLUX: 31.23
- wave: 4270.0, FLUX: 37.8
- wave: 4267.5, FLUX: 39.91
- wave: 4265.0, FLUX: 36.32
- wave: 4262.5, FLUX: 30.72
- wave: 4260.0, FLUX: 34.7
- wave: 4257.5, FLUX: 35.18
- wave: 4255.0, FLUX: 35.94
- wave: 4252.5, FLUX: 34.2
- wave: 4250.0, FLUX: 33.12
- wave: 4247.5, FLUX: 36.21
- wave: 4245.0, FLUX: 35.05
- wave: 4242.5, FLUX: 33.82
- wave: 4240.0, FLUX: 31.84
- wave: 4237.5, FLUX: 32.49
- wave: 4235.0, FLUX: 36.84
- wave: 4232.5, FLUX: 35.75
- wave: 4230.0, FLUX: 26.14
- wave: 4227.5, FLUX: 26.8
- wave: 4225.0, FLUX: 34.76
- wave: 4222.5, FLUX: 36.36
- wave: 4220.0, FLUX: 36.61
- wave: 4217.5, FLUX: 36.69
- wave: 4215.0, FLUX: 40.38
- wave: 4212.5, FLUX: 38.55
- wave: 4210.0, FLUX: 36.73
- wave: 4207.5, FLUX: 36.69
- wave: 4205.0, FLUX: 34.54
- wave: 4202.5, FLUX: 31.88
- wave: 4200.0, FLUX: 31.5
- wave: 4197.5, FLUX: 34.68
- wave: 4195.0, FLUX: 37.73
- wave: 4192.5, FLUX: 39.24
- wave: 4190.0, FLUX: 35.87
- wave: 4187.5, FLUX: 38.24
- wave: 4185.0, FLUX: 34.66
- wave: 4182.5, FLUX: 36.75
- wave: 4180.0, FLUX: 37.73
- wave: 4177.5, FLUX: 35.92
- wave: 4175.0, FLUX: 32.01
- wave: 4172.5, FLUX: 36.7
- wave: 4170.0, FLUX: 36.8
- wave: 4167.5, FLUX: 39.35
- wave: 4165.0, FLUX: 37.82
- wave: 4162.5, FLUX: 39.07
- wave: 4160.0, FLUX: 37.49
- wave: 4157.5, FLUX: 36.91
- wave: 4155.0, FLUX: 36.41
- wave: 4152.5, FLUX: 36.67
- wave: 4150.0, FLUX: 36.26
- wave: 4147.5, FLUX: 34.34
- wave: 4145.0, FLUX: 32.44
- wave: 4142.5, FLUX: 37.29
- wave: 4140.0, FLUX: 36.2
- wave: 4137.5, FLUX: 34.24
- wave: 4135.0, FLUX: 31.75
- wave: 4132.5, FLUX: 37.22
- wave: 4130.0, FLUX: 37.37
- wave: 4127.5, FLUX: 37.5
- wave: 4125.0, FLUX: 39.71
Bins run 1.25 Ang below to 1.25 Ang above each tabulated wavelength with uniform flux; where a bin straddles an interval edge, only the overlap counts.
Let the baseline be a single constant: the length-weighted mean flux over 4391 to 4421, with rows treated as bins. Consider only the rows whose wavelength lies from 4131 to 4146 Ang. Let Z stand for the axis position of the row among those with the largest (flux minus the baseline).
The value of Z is 4142.5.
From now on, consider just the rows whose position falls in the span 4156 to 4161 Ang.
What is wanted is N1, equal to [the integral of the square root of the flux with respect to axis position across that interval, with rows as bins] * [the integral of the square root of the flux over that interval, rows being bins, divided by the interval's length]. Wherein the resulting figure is 186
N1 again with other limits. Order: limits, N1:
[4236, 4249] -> 441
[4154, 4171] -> 641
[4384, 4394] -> 348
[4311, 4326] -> 512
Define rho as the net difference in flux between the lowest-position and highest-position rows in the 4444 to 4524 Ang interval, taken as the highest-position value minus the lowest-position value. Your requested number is 5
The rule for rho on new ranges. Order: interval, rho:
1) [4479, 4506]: -2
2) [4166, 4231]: -13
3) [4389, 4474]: 1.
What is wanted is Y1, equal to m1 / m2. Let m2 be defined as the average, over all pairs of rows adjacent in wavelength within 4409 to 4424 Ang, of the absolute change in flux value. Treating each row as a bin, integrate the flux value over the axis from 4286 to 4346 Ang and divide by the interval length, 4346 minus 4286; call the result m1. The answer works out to 18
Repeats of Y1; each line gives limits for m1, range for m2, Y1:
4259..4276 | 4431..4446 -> 12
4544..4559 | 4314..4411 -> 13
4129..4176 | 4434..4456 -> 15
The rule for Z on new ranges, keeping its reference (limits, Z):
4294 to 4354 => 4320.0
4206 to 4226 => 4215.0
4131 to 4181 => 4167.5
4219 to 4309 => 4267.5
